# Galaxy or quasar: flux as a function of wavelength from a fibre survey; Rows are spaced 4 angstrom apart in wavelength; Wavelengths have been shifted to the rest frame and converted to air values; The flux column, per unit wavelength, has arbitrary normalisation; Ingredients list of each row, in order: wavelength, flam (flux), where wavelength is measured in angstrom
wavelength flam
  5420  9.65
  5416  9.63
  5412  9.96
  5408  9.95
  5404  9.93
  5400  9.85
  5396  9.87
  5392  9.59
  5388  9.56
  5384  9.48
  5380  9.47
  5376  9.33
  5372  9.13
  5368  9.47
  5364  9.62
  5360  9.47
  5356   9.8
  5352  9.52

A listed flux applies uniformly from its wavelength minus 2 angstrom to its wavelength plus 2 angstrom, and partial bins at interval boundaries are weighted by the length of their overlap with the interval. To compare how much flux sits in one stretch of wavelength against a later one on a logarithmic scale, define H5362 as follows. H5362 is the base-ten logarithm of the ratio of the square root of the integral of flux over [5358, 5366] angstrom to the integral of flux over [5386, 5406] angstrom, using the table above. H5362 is -1.3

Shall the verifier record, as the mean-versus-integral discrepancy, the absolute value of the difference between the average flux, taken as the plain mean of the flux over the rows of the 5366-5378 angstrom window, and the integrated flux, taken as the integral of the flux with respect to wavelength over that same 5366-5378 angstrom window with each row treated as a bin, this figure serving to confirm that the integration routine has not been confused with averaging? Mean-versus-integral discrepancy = 102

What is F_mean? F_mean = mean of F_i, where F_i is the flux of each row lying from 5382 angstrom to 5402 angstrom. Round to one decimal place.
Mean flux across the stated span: 9.7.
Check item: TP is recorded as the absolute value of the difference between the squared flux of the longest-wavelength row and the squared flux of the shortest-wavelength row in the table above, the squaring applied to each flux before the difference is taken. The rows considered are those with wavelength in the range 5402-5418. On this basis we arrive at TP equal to 5.9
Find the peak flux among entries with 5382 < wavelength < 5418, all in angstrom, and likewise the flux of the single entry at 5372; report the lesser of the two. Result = 9.1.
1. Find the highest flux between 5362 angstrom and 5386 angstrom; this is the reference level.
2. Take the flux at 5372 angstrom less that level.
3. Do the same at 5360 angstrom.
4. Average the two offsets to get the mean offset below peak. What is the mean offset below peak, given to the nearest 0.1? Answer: -0.3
